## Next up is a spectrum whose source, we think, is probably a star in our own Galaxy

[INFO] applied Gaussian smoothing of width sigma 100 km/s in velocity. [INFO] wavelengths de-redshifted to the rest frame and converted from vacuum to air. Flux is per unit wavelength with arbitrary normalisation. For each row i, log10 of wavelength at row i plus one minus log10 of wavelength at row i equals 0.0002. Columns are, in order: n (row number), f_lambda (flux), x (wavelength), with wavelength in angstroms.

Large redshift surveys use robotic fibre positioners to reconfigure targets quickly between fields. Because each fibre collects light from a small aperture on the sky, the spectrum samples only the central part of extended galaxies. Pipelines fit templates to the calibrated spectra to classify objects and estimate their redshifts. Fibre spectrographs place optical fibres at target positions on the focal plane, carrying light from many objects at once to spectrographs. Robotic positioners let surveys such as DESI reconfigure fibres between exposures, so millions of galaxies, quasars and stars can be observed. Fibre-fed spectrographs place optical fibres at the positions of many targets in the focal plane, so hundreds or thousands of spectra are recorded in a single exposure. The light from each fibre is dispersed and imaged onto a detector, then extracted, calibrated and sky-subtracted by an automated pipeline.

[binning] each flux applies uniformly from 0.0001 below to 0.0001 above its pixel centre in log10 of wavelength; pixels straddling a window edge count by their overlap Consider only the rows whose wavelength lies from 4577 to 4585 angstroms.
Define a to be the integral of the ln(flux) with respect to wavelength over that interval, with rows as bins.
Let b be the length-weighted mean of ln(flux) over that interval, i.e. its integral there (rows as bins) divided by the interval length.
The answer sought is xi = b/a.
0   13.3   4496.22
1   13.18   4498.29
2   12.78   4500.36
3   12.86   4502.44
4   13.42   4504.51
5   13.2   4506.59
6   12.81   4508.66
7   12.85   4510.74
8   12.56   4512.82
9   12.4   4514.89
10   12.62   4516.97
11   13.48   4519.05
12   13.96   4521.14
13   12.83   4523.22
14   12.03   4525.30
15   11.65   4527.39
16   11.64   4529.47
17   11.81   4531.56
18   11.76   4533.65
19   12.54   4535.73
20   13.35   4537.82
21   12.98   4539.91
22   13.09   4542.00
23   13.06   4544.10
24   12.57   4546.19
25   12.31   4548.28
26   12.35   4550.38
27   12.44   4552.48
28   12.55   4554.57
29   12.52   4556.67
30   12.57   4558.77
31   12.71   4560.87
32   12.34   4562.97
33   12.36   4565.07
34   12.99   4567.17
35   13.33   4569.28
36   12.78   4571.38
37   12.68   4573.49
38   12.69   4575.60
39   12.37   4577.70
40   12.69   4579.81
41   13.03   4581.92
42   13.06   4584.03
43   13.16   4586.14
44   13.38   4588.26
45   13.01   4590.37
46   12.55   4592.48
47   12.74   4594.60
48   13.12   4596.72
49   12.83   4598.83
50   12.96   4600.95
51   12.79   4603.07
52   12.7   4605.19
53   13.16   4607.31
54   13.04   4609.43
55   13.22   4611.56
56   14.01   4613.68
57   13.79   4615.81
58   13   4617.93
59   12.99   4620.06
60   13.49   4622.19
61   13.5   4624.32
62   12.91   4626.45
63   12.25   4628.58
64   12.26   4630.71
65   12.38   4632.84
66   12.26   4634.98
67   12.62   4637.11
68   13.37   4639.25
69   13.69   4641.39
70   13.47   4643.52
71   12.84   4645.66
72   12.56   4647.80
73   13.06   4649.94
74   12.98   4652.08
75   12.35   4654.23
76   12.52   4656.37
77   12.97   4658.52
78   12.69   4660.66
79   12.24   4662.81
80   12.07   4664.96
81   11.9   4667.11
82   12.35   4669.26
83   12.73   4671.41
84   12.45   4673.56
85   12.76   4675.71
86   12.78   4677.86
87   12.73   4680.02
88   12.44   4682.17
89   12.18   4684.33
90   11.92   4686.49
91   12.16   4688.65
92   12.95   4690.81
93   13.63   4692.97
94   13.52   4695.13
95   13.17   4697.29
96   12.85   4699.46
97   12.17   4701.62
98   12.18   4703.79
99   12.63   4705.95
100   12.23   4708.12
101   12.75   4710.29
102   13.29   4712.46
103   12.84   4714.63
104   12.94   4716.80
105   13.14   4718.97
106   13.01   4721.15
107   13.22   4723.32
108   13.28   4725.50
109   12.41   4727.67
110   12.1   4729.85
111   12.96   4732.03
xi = 0.125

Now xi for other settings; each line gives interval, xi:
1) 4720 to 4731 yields 0.091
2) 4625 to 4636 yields 0.091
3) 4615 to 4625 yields 0.100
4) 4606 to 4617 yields 0.091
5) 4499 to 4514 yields 0.067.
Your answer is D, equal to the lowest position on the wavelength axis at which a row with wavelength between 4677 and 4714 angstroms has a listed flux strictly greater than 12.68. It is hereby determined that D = 4677.86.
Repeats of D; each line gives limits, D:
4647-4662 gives 4649.94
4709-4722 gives 4710.29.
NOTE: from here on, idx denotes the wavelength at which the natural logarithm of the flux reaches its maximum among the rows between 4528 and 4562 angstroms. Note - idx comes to 4537.82 angstroms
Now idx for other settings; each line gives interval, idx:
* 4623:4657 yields 4641.39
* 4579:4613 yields 4588.26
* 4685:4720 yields 4692.97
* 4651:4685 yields 4652.08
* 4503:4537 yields 4521.14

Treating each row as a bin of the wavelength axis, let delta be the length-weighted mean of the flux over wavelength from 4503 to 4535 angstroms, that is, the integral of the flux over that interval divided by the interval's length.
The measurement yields 12.6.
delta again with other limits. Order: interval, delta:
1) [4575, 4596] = 12.9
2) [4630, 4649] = 12.8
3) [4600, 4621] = 13.2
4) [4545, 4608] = 12.8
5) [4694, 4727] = 12.9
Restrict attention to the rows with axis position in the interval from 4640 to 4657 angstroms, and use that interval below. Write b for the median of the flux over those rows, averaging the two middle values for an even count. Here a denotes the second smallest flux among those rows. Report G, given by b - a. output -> 0.39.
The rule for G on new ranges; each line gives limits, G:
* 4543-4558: 0.17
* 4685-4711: 0.53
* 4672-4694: 0.43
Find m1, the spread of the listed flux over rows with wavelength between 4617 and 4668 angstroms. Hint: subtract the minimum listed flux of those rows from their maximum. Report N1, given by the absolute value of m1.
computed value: 1.79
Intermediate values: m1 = 1.79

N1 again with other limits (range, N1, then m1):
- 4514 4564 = 2.32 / 2.32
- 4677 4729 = 1.71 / 1.71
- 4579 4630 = 1.76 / 1.76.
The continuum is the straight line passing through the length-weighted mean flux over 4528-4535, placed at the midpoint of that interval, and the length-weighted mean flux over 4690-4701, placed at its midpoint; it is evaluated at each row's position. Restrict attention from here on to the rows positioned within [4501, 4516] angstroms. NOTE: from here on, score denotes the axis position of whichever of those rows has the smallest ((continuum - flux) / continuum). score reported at 4504.51 angstroms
